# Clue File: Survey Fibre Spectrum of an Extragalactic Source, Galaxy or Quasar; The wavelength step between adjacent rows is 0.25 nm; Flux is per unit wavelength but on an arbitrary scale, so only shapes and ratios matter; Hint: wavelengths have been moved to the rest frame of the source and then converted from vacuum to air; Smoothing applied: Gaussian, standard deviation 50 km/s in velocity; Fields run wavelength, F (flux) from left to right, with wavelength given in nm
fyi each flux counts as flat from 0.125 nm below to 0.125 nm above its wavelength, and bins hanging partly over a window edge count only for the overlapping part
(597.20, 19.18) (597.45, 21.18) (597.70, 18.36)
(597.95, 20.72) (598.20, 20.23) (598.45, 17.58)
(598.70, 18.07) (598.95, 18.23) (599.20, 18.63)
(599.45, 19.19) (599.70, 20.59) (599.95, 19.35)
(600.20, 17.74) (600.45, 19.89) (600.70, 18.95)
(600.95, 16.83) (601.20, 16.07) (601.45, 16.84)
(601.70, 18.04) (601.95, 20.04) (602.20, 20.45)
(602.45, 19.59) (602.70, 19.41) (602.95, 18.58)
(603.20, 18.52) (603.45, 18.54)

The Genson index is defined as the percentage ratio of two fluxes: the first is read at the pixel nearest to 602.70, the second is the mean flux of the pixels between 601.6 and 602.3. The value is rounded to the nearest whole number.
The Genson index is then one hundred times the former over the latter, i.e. 99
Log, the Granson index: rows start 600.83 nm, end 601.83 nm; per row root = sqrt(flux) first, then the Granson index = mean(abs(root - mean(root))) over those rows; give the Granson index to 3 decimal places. 0.066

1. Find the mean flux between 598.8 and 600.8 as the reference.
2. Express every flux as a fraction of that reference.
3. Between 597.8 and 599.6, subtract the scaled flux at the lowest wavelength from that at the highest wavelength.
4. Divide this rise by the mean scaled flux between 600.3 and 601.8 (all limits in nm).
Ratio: -0.09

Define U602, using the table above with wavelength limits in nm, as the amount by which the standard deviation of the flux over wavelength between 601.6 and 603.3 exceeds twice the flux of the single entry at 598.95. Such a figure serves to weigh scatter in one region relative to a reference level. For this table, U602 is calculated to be -35.6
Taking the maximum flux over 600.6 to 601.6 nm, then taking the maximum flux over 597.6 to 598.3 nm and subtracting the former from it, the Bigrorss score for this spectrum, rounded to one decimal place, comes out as 1.8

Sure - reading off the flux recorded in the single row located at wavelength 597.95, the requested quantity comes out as 20.72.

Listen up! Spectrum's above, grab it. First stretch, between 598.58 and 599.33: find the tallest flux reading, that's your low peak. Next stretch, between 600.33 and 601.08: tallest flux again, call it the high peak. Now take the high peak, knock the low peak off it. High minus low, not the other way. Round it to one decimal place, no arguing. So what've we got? 1.3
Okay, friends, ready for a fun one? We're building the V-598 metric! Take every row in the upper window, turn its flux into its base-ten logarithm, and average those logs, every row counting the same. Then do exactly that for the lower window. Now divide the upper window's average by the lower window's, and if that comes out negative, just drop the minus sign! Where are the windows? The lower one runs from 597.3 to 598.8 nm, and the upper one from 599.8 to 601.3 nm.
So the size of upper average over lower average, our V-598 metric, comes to 0.98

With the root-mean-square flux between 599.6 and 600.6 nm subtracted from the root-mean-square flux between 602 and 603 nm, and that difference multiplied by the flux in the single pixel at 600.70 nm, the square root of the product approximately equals 1.4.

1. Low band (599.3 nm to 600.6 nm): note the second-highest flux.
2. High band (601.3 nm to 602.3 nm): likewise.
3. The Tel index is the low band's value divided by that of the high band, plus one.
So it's 1.99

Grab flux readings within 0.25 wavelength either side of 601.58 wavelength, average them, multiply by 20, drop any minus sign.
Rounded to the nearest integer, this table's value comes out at 349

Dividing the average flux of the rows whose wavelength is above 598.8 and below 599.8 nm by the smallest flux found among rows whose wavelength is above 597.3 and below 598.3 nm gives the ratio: 1.04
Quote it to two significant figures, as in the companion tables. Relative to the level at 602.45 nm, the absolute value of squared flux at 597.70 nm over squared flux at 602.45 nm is 0.88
